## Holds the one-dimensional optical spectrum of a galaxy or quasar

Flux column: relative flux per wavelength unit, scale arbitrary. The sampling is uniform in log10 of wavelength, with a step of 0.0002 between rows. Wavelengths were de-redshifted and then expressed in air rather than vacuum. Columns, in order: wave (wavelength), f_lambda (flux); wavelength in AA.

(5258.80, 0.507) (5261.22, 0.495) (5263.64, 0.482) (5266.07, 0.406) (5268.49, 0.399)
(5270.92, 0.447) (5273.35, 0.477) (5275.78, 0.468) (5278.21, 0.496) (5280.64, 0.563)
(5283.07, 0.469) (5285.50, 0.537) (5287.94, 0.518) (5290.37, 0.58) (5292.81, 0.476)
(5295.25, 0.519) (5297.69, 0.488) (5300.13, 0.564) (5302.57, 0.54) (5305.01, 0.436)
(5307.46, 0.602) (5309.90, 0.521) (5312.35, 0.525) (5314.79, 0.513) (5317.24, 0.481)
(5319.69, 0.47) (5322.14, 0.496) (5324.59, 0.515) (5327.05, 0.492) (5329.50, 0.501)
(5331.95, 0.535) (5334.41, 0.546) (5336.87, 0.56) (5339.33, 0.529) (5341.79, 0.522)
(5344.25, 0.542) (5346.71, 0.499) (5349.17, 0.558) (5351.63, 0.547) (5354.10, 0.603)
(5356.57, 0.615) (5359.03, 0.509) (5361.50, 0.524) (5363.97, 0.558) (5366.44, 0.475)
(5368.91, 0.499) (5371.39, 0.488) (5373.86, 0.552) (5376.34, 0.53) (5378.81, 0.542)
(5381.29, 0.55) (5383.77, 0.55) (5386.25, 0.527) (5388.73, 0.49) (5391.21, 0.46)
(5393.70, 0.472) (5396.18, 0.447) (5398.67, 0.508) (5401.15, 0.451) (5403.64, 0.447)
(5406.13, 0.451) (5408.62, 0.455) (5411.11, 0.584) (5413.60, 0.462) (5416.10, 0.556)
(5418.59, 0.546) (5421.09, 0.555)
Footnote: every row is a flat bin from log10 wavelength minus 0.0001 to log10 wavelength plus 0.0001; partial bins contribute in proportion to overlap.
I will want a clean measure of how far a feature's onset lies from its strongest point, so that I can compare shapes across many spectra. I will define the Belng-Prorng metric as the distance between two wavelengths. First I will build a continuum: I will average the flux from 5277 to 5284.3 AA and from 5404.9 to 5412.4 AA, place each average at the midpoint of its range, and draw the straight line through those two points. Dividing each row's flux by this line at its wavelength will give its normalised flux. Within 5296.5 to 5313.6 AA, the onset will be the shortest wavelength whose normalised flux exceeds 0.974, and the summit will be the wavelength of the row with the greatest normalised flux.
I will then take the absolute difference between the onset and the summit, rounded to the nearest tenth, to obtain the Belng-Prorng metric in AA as 7.3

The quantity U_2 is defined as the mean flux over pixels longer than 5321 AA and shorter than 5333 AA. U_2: 0.508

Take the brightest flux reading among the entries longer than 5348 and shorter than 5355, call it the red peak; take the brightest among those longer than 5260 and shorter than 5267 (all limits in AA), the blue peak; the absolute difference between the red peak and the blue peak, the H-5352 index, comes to 0.11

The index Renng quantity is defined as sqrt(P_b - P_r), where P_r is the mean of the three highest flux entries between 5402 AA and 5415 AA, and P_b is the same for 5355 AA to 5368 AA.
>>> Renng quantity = 0.26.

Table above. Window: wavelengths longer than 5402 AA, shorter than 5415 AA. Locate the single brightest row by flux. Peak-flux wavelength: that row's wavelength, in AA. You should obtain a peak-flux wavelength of 5411.11 AA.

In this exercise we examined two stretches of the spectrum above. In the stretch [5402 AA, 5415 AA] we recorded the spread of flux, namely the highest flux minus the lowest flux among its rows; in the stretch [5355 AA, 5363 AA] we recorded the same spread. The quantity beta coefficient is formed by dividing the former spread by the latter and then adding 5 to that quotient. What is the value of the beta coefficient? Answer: 6.3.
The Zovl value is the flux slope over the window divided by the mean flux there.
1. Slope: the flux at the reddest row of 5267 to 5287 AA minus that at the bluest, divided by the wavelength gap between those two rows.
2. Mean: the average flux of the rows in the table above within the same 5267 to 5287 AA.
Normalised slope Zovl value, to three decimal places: 0.017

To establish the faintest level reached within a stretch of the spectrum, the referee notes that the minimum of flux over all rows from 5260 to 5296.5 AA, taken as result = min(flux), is 0.399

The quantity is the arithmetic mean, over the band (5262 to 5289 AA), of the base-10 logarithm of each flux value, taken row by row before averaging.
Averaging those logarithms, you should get -0.322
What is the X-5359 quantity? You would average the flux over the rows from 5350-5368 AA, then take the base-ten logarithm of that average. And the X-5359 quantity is -0.26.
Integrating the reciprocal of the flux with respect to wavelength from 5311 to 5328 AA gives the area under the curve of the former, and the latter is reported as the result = 34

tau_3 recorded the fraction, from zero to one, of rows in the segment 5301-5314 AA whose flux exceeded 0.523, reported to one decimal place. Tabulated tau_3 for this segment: 0.6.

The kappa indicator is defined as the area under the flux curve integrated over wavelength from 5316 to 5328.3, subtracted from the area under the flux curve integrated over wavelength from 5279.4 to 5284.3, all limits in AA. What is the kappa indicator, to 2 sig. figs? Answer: -3.5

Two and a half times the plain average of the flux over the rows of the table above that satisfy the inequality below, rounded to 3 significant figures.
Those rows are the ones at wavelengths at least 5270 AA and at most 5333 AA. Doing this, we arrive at 1.27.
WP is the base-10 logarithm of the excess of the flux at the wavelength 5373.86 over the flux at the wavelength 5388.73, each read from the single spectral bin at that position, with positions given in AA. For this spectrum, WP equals -1.21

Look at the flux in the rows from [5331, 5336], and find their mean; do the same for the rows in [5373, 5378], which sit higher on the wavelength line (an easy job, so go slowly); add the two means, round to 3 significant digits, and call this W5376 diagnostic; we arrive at 1.08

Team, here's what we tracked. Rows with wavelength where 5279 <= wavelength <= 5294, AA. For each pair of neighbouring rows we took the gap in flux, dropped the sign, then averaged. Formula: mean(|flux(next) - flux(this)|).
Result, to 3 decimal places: 0.069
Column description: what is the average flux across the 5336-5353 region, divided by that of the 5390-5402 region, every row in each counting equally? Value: 1.15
